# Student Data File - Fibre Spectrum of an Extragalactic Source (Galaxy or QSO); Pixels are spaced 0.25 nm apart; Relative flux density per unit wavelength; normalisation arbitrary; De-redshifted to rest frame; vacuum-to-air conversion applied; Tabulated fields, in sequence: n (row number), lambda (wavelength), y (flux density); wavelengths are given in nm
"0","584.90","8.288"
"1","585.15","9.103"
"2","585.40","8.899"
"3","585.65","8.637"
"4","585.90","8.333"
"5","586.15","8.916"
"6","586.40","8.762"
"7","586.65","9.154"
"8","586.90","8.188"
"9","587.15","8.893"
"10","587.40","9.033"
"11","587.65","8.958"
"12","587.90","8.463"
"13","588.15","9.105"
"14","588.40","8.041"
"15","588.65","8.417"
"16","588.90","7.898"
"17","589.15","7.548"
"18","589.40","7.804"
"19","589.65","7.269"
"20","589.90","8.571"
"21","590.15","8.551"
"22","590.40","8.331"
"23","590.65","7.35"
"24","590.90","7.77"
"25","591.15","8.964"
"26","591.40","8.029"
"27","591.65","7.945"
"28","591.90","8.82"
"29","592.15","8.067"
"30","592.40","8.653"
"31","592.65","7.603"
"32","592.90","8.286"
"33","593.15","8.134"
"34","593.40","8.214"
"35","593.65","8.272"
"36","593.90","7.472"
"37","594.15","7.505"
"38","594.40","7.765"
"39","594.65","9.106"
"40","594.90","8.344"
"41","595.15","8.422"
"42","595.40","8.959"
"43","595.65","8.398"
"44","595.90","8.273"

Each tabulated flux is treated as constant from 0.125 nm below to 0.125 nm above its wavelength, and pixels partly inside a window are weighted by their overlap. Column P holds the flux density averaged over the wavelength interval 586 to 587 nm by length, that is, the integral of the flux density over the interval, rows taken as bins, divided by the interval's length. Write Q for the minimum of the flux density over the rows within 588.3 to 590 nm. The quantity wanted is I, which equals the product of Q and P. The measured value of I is 63.7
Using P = 8.8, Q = 7.269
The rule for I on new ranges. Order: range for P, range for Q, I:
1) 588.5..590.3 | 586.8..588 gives 65.6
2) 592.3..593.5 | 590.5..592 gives 60.0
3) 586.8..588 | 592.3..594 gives 65.2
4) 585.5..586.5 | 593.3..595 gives 64.7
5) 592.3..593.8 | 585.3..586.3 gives 68.1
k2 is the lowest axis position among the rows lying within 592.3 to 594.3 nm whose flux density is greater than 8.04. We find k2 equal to 592.40 nm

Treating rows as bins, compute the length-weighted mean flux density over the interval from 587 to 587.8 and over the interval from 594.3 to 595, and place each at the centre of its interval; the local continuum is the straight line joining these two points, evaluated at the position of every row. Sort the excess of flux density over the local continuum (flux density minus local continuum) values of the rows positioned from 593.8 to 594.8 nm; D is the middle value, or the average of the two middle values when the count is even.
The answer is -0.8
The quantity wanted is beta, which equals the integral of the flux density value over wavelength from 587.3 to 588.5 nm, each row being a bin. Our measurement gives 10.5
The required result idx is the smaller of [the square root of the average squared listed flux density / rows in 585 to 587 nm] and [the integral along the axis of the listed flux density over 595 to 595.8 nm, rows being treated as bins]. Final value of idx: 6.9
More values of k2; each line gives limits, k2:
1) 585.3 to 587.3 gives 585.40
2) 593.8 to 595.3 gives 594.65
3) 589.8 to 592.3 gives 589.90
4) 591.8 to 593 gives 591.90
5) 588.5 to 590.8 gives 588.65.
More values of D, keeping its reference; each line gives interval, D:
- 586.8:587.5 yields 0.0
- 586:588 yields -0.1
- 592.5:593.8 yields -0.3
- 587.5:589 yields -0.4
